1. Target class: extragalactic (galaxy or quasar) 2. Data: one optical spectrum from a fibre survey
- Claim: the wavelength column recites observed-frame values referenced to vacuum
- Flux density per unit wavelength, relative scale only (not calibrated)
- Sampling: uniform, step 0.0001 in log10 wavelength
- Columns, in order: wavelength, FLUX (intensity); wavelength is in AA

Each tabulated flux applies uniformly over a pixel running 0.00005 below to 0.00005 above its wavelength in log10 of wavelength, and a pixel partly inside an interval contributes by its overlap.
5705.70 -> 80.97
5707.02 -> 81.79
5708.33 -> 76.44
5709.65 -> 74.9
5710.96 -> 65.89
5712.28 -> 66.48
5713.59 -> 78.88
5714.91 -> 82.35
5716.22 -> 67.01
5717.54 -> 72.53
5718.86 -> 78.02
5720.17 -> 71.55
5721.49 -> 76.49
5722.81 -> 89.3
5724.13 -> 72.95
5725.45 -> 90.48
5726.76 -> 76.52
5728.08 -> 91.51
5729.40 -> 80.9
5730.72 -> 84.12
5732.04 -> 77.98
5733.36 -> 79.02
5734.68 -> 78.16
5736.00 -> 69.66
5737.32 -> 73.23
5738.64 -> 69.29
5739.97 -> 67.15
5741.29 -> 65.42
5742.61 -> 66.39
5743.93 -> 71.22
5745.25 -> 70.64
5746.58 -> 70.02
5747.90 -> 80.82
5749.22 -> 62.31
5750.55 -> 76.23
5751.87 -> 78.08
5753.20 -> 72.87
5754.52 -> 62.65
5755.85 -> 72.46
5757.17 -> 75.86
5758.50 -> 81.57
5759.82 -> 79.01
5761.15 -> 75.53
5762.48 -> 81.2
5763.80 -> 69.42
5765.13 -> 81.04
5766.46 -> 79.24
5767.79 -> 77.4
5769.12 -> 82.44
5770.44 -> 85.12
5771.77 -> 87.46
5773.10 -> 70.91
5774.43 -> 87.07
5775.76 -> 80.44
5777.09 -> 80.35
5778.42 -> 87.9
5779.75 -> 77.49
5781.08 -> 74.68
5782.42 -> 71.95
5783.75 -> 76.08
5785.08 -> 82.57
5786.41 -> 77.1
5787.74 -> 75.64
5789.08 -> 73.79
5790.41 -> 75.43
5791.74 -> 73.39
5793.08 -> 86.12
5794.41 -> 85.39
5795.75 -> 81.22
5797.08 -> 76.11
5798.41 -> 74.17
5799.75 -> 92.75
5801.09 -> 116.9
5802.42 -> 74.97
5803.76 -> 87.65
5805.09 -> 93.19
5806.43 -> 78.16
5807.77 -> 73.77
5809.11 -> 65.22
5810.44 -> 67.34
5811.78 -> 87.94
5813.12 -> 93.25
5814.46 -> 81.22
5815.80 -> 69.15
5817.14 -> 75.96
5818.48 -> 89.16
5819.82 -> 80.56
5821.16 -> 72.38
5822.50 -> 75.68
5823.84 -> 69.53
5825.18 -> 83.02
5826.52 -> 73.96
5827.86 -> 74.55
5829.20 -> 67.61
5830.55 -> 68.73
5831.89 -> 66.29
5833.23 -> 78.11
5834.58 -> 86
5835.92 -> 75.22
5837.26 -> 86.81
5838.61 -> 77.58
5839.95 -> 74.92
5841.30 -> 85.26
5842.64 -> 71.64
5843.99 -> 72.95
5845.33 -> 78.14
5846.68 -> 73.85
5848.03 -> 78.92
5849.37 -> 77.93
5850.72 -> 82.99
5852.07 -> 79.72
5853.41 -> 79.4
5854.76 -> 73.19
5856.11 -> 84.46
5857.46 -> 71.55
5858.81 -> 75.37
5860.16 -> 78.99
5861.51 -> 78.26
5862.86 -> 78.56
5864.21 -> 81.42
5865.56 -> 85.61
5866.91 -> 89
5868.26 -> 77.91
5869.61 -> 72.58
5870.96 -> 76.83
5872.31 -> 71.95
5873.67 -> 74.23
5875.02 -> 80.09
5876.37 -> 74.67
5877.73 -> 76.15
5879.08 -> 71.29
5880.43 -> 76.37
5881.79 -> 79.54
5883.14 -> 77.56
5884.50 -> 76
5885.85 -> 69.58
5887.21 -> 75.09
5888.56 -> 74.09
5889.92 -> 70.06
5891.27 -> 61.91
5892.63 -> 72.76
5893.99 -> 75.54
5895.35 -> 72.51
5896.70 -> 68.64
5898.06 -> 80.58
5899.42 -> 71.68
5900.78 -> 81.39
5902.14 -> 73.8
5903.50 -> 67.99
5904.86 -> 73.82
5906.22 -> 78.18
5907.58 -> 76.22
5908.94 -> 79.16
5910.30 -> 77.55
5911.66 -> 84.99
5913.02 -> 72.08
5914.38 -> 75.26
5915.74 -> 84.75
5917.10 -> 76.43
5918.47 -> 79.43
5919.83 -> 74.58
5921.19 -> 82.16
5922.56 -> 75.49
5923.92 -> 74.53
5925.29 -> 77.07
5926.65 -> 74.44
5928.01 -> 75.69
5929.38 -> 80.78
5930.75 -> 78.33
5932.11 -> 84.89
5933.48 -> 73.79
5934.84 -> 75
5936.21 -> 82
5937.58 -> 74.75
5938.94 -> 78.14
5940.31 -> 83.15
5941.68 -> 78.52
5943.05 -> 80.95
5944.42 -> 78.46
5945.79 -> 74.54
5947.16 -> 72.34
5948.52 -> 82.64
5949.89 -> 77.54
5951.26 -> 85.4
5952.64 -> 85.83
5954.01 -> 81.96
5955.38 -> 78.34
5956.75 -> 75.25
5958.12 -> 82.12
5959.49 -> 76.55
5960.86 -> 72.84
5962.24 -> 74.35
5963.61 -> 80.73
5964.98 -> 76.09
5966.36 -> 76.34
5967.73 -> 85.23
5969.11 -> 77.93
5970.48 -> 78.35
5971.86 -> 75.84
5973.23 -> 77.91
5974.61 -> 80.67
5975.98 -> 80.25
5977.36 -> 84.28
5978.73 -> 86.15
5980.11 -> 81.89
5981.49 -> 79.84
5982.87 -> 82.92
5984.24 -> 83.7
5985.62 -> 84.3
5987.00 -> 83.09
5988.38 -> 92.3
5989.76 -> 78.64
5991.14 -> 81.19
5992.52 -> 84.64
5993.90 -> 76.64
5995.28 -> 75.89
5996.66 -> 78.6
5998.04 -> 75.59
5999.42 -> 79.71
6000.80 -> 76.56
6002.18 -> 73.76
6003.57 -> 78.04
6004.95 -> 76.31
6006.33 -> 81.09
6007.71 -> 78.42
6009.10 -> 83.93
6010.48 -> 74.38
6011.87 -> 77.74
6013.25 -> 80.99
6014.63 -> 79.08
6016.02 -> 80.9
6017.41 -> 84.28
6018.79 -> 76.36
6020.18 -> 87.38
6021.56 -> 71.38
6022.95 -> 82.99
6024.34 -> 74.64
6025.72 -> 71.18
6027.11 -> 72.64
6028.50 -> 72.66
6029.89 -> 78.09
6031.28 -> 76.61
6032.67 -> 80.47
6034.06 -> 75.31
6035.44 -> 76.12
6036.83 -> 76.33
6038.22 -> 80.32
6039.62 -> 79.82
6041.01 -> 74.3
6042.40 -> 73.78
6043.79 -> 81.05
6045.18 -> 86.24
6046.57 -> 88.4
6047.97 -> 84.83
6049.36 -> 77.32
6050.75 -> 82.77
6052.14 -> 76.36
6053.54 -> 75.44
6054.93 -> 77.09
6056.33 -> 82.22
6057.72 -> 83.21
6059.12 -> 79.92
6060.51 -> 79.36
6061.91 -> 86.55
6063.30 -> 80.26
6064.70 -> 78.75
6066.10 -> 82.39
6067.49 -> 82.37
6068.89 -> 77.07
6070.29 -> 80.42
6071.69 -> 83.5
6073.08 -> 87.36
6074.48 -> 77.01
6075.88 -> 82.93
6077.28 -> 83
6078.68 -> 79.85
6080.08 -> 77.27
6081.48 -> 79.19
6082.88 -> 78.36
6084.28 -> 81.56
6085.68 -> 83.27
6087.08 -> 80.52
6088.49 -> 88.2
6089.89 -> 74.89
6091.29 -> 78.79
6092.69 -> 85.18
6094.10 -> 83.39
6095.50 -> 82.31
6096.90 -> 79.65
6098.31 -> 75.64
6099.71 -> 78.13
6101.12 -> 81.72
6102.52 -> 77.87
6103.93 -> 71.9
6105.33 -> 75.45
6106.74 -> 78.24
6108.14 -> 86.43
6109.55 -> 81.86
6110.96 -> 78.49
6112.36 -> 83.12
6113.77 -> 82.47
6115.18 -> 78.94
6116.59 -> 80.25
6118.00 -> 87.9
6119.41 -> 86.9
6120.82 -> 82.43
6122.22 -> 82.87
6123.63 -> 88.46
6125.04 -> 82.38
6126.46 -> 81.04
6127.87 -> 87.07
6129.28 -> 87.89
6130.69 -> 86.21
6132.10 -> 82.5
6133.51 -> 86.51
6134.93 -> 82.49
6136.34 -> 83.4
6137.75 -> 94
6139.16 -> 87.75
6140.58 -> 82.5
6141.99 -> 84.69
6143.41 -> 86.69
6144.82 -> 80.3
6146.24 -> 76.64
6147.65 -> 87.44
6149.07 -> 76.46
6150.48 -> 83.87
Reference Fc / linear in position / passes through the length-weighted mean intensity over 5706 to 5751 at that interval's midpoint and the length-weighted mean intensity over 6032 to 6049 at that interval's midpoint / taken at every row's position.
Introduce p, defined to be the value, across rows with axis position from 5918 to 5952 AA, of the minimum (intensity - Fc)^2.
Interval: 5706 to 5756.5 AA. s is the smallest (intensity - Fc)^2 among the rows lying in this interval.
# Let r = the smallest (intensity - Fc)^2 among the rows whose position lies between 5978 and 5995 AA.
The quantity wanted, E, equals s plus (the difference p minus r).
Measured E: -0.10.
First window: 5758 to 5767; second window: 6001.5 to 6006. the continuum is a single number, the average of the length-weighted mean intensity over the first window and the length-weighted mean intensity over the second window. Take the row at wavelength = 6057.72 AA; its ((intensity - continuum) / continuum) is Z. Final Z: 0.08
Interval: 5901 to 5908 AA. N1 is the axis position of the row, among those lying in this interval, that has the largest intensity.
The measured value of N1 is 5906.22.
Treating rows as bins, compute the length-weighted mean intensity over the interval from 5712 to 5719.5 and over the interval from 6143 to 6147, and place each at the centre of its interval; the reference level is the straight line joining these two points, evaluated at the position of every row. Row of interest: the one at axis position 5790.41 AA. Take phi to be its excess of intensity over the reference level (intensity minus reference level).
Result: 0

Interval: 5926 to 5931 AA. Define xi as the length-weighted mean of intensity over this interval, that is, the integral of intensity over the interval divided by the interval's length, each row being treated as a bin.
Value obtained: 77.2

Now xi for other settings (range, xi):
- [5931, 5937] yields 78.8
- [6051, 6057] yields 78.1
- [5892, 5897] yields 72.7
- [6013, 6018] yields 81.2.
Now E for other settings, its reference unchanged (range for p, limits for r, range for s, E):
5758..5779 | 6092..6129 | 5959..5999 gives 0.12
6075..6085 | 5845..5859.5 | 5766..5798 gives -0.80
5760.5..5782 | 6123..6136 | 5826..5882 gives 0.19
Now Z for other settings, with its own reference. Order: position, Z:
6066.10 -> 0.07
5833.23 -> 0.01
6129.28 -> 0.14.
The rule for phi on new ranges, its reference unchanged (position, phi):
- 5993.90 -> -2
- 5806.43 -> 2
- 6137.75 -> 13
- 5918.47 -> 2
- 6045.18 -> 7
